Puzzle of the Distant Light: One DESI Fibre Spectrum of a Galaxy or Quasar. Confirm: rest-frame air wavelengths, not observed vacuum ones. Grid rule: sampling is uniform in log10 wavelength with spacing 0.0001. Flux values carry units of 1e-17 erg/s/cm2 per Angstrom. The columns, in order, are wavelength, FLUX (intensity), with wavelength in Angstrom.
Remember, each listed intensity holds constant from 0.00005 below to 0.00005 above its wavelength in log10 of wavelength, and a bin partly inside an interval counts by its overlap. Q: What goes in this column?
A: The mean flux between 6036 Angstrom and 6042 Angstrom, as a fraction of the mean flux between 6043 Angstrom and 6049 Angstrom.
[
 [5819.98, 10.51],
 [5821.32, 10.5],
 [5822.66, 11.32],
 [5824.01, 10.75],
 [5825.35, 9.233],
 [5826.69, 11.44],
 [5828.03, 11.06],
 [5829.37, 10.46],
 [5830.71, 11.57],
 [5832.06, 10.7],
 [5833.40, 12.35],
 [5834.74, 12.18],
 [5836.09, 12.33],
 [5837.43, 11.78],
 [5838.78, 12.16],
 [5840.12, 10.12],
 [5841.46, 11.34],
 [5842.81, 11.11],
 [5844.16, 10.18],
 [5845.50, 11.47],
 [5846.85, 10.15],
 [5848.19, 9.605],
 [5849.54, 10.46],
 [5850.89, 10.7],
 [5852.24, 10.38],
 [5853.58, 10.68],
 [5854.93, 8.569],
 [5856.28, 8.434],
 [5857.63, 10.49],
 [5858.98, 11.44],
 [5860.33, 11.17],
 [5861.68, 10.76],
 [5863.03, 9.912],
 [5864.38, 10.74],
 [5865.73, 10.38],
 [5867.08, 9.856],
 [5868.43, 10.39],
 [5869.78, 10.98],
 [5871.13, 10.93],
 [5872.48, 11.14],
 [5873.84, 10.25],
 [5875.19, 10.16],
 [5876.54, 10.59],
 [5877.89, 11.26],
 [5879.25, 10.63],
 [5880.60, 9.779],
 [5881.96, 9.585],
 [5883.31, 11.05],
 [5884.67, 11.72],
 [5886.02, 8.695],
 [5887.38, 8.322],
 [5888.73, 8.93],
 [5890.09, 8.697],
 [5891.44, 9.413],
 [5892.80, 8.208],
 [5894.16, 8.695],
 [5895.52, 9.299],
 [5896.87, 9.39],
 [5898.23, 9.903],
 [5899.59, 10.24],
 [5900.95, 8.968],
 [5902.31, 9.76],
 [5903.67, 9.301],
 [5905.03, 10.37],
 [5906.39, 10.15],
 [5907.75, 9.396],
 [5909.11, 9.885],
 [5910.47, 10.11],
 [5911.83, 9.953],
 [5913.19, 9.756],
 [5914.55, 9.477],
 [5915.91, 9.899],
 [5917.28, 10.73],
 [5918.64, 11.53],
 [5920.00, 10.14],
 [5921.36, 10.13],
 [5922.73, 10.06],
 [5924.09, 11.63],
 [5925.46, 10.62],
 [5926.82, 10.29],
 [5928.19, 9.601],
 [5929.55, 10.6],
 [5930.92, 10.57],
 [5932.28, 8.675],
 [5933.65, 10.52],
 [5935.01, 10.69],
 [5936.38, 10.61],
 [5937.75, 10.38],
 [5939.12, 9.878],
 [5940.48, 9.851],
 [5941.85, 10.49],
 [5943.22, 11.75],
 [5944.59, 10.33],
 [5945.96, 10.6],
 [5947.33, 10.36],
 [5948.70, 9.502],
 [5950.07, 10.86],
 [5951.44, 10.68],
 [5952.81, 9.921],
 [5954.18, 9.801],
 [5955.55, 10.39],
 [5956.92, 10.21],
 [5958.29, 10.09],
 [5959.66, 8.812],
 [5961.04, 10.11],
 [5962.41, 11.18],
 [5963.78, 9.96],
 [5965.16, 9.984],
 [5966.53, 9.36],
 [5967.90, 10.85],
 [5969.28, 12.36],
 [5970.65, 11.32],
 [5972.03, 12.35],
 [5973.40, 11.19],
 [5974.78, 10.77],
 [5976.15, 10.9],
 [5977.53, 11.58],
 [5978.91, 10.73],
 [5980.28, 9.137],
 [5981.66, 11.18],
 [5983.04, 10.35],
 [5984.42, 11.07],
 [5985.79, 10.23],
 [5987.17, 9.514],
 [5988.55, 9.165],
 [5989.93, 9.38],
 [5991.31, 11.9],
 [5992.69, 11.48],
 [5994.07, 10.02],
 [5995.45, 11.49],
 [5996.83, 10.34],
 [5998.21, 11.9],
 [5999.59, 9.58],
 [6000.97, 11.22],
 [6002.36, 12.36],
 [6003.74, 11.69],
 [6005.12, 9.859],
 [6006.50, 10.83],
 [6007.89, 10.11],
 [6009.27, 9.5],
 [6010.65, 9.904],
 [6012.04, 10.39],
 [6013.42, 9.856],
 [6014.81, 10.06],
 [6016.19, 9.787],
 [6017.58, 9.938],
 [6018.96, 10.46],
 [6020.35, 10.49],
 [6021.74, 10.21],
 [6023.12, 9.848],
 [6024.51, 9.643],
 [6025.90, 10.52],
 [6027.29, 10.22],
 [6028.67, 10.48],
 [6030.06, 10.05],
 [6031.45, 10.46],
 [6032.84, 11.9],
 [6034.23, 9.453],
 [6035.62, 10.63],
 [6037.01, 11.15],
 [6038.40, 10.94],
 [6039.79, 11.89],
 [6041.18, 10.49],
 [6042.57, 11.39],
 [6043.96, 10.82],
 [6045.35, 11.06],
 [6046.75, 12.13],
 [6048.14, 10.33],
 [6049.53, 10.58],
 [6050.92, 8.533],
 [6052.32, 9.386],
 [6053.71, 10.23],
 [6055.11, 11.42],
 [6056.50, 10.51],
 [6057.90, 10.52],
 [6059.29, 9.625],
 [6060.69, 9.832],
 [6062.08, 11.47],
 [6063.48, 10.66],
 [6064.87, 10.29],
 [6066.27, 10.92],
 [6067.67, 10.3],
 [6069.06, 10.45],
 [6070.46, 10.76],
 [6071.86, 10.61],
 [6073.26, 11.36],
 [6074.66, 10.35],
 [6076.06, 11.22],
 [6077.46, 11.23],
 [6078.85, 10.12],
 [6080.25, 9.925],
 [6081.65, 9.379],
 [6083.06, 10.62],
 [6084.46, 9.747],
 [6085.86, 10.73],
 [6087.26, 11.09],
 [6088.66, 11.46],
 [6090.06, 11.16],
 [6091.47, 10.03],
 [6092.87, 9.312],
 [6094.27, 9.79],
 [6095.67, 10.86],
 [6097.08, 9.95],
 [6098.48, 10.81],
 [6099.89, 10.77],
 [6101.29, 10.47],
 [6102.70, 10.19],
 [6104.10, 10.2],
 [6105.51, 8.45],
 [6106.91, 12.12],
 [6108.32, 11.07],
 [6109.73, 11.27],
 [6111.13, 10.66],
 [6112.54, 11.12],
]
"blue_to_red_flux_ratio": 1.00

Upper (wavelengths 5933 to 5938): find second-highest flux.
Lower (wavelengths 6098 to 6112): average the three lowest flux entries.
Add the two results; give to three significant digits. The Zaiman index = 20.2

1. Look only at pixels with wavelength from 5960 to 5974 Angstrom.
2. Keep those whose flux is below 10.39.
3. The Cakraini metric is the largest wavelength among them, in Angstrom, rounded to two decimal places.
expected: 5966.53 Angstrom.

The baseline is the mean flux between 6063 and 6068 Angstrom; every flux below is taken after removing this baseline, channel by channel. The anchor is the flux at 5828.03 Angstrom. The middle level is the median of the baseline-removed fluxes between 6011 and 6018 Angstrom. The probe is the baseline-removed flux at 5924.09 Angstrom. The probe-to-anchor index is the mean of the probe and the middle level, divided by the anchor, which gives 0.5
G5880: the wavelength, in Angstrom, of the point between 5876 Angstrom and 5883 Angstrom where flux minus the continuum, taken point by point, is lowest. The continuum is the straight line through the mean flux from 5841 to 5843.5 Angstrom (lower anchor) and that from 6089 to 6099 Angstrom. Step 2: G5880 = 5881.96 Angstrom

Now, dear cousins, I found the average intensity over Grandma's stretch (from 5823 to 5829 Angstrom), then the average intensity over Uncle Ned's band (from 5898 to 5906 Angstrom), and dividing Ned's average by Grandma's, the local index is 0.92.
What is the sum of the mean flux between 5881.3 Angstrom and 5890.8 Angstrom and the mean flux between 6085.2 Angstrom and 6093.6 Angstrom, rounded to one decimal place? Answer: 20.2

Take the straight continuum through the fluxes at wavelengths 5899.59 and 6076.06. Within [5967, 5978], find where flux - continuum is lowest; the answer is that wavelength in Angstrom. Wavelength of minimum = 5974.78 Angstrom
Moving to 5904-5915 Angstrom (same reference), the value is 5907.75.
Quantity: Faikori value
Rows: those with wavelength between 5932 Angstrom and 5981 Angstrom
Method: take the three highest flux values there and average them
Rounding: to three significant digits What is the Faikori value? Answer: 12.2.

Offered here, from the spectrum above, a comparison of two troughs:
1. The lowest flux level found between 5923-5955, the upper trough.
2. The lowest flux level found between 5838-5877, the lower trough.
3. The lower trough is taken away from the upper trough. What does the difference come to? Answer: 0.2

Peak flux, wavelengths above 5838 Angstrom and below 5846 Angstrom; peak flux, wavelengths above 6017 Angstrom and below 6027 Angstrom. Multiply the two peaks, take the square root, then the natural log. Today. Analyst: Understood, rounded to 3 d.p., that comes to 2.426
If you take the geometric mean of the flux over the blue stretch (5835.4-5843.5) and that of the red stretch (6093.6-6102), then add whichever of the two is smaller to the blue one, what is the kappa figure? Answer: 21.9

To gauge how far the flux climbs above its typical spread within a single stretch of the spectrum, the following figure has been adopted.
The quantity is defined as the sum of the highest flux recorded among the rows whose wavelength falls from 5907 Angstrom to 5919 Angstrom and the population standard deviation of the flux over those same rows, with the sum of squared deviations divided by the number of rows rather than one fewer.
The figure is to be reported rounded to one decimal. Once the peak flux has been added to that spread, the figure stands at 12.2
